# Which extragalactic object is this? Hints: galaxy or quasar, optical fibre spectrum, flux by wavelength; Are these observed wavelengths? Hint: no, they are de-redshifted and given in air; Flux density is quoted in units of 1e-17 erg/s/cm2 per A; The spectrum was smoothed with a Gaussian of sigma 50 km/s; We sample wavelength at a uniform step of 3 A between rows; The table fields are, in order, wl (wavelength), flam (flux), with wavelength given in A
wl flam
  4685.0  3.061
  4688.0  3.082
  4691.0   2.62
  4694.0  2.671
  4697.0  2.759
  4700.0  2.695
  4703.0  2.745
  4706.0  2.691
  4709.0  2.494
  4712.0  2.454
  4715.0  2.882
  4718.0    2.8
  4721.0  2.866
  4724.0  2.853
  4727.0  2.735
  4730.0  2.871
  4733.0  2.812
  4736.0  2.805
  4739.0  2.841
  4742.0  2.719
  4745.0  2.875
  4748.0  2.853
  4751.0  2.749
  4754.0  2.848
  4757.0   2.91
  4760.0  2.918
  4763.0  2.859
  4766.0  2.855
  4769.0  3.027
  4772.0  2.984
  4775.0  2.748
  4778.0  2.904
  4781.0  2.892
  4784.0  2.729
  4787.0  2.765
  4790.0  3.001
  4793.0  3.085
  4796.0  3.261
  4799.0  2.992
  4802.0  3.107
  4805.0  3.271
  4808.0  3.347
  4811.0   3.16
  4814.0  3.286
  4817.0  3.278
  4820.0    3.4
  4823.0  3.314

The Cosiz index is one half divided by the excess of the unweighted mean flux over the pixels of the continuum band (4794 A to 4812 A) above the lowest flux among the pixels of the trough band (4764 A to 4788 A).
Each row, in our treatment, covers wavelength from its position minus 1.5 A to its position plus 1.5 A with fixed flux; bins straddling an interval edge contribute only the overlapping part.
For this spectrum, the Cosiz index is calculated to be 1.09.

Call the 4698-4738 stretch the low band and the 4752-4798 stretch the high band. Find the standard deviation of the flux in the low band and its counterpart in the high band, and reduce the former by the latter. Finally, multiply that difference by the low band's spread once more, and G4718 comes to 0.000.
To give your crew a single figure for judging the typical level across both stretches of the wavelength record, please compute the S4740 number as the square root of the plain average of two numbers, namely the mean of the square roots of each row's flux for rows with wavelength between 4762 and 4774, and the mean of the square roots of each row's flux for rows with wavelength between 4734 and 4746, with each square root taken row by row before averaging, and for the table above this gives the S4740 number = 1.30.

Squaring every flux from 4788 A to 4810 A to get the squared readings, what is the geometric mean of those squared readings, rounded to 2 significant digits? 9.9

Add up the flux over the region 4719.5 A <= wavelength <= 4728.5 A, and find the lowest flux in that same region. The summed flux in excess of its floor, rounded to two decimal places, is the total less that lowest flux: 5.72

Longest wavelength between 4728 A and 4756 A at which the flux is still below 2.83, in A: 4751.0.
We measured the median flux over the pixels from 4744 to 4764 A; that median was 2.86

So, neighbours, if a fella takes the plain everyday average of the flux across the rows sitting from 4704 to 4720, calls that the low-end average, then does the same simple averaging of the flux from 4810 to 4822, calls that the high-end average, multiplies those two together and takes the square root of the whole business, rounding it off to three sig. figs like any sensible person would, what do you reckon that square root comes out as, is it 2.96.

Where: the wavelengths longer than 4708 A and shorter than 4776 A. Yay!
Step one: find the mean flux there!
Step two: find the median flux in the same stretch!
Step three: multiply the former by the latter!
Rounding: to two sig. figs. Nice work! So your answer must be 8.0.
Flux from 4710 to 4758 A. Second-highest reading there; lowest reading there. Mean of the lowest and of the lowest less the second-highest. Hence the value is 1.01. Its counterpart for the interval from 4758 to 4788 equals 1.24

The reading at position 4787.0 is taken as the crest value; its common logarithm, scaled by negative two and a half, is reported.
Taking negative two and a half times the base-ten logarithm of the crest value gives -1.10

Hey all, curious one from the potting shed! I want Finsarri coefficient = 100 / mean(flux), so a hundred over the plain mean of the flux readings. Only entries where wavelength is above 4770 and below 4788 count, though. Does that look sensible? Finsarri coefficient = 35.2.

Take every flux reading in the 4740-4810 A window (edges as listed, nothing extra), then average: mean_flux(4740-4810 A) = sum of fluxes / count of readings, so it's 2.94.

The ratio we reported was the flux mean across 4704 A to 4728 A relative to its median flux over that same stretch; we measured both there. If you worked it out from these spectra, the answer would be 0.984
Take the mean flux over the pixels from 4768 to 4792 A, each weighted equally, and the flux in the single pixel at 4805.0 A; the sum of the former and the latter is 6.2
